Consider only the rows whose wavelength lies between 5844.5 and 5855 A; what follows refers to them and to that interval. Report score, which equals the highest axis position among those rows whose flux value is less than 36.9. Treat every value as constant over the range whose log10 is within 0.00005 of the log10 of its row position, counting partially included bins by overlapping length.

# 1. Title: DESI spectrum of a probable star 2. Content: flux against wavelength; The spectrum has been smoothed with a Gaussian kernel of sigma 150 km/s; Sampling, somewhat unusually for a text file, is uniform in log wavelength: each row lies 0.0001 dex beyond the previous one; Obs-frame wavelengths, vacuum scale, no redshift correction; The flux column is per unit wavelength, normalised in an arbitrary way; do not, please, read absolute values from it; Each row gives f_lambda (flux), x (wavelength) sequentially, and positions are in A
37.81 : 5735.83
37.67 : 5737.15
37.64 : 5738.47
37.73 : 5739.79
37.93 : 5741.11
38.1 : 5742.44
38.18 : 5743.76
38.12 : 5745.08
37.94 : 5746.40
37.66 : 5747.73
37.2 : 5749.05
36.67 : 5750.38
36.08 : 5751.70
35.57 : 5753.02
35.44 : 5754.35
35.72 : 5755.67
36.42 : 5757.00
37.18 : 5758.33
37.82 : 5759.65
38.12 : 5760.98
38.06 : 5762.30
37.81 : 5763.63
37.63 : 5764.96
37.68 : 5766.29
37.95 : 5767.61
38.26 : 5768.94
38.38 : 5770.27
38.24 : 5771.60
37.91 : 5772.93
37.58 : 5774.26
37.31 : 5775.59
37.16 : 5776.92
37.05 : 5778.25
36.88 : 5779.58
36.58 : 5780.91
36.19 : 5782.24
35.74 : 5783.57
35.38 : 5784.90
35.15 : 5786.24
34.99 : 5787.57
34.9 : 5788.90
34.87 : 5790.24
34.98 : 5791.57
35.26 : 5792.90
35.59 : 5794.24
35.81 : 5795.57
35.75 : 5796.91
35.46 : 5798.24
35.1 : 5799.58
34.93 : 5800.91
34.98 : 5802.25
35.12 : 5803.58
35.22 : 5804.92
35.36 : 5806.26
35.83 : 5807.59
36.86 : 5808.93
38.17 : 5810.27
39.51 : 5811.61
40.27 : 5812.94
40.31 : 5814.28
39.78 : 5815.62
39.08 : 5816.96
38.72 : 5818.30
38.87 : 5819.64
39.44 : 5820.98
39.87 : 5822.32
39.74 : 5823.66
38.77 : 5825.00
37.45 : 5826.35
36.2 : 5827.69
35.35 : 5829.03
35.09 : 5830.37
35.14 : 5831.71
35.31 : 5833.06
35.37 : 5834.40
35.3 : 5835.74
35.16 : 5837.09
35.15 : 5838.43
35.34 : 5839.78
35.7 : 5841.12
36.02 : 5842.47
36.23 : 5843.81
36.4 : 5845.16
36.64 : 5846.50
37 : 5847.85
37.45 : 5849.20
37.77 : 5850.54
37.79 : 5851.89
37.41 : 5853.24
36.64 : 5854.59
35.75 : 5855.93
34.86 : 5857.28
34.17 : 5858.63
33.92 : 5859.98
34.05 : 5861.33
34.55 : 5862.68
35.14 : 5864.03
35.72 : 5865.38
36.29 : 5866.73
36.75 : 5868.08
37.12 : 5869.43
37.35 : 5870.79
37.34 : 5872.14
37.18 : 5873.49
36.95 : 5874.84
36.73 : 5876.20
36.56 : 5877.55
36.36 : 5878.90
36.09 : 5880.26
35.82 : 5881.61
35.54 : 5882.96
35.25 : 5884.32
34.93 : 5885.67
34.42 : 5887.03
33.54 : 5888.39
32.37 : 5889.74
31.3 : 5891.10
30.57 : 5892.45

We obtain 5854.59 A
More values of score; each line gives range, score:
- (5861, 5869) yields 5868.08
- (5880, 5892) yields 5891.10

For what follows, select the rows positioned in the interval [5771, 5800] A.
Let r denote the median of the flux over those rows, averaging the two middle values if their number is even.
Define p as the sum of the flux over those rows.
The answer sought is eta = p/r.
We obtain 22.21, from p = 794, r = 35.7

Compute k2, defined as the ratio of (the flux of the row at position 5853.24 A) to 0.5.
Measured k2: 74.8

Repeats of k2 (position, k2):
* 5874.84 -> 73.9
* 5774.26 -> 75.2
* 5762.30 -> 76.1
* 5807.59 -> 71.7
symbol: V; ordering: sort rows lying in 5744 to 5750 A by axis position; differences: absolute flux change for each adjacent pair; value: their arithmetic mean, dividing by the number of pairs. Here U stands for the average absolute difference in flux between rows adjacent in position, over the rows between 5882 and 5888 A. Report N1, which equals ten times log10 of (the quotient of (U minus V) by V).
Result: -7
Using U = 0.4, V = 0.31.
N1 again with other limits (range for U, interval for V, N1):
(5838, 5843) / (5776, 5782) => -3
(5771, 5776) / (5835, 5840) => 2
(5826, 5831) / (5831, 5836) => 8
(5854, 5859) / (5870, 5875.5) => 7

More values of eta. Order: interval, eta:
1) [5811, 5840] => 21.67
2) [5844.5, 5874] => 21.76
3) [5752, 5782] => 21.83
